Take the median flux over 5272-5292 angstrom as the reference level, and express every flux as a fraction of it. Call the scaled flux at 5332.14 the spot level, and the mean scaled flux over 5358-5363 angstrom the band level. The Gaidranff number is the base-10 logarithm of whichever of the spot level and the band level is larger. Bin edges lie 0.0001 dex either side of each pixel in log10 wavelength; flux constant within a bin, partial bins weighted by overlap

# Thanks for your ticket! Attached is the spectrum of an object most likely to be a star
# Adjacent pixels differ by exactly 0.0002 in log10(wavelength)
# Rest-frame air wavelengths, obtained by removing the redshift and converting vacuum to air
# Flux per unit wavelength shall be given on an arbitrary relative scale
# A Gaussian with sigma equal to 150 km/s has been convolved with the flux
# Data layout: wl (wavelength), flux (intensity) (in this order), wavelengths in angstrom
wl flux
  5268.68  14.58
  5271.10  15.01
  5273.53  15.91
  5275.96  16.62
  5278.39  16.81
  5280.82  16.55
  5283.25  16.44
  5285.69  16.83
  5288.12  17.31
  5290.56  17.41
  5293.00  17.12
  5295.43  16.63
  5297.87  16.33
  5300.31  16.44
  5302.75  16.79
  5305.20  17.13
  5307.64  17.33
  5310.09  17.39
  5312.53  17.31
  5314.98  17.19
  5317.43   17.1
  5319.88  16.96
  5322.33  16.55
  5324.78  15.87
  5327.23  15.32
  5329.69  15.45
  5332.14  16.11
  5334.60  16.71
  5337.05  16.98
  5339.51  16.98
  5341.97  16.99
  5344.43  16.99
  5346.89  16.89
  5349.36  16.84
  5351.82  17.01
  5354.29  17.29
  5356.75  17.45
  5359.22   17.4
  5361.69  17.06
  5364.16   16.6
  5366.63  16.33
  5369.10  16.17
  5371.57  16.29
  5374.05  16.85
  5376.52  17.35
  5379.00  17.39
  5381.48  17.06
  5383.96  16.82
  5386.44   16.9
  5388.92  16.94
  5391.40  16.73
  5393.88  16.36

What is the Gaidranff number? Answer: 0.013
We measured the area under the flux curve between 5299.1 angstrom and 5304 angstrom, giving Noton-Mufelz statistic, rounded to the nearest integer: 81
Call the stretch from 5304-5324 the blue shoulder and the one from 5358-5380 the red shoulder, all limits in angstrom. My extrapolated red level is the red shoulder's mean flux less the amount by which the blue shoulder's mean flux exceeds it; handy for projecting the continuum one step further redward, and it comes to 16.5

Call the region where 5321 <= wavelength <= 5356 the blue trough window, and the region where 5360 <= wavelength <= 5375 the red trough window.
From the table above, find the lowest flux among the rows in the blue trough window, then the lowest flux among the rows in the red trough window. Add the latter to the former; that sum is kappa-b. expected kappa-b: 31.49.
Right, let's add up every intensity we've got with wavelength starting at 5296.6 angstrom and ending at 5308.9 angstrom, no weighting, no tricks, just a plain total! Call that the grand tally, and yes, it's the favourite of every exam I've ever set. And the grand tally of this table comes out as 84.0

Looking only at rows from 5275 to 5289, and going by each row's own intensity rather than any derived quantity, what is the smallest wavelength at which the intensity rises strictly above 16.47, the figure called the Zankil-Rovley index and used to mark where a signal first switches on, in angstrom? 5275.96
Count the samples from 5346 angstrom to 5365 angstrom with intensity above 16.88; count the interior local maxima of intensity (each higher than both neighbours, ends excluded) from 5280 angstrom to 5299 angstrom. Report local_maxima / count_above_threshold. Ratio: 0.17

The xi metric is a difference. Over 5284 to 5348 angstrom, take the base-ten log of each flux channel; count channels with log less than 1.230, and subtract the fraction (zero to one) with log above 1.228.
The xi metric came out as 14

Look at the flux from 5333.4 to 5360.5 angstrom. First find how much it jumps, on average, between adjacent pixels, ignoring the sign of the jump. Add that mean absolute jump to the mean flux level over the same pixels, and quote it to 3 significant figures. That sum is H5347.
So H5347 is 17.2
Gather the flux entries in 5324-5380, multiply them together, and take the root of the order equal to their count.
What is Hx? 16.7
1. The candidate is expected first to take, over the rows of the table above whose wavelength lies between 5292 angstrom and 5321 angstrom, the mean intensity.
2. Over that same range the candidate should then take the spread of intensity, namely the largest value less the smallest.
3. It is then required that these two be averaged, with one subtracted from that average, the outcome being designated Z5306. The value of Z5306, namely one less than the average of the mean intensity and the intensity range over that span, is 8.02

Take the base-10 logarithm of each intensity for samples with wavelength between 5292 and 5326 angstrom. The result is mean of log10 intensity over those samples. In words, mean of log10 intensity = 1.23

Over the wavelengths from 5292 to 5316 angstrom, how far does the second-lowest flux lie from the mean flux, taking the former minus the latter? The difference -0.53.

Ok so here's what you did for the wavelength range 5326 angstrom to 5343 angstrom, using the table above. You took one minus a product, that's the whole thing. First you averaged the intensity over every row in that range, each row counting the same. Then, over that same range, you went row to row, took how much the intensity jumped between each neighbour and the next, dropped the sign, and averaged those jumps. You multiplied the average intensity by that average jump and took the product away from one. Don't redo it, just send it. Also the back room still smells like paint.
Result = -3.6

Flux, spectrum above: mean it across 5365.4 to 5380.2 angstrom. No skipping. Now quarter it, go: 4.18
